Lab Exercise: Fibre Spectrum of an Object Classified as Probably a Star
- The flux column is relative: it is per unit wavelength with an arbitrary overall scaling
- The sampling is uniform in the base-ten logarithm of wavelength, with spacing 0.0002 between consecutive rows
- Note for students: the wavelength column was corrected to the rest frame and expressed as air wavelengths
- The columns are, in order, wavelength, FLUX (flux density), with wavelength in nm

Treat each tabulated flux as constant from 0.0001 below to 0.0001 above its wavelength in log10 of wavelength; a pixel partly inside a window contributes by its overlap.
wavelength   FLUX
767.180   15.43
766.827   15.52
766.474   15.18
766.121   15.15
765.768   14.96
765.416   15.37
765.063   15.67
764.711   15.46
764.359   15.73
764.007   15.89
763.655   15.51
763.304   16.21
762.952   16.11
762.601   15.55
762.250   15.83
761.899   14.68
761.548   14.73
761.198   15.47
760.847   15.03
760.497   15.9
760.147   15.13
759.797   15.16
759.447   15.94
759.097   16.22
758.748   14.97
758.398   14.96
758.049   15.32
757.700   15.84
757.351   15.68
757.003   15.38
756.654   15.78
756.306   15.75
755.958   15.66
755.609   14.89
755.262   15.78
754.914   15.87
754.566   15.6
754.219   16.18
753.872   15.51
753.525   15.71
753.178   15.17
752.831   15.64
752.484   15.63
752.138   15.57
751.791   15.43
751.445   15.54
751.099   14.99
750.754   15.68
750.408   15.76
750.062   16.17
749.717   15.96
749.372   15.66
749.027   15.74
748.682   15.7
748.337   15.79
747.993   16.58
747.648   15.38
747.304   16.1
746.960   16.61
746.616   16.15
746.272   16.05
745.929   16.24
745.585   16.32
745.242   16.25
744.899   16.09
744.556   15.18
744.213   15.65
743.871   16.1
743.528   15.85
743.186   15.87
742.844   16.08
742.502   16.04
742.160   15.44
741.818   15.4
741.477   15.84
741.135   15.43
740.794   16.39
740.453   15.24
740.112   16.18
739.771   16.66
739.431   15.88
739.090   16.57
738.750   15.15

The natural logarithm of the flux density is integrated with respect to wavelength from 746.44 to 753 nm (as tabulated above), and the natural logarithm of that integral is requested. 2.9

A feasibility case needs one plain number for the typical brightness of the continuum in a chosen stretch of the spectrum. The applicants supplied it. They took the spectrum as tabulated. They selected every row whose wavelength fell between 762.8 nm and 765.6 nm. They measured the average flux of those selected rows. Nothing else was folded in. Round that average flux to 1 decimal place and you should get 15.7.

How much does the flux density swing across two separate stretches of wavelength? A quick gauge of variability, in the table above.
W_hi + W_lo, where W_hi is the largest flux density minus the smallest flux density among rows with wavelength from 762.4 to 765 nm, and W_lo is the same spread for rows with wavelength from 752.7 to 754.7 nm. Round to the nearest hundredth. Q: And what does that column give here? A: 1.76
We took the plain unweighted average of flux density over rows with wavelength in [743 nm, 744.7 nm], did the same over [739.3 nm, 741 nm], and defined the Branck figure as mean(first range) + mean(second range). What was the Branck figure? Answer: 31.8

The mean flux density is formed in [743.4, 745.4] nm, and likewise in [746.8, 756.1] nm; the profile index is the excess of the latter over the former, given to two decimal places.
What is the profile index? -0.14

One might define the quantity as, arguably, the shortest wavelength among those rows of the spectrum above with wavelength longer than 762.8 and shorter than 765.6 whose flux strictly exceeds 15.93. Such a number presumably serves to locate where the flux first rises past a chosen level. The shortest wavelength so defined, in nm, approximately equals 762.952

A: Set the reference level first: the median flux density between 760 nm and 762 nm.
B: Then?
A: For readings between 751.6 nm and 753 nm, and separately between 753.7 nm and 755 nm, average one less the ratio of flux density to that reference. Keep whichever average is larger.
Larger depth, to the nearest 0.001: -0.032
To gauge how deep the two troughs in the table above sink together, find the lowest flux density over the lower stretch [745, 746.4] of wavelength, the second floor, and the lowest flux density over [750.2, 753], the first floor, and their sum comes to 31.0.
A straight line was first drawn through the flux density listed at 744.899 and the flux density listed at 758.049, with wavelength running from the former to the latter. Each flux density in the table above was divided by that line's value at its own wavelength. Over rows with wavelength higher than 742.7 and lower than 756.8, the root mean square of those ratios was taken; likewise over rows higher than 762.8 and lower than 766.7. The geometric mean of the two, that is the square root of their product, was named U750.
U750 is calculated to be 1.02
